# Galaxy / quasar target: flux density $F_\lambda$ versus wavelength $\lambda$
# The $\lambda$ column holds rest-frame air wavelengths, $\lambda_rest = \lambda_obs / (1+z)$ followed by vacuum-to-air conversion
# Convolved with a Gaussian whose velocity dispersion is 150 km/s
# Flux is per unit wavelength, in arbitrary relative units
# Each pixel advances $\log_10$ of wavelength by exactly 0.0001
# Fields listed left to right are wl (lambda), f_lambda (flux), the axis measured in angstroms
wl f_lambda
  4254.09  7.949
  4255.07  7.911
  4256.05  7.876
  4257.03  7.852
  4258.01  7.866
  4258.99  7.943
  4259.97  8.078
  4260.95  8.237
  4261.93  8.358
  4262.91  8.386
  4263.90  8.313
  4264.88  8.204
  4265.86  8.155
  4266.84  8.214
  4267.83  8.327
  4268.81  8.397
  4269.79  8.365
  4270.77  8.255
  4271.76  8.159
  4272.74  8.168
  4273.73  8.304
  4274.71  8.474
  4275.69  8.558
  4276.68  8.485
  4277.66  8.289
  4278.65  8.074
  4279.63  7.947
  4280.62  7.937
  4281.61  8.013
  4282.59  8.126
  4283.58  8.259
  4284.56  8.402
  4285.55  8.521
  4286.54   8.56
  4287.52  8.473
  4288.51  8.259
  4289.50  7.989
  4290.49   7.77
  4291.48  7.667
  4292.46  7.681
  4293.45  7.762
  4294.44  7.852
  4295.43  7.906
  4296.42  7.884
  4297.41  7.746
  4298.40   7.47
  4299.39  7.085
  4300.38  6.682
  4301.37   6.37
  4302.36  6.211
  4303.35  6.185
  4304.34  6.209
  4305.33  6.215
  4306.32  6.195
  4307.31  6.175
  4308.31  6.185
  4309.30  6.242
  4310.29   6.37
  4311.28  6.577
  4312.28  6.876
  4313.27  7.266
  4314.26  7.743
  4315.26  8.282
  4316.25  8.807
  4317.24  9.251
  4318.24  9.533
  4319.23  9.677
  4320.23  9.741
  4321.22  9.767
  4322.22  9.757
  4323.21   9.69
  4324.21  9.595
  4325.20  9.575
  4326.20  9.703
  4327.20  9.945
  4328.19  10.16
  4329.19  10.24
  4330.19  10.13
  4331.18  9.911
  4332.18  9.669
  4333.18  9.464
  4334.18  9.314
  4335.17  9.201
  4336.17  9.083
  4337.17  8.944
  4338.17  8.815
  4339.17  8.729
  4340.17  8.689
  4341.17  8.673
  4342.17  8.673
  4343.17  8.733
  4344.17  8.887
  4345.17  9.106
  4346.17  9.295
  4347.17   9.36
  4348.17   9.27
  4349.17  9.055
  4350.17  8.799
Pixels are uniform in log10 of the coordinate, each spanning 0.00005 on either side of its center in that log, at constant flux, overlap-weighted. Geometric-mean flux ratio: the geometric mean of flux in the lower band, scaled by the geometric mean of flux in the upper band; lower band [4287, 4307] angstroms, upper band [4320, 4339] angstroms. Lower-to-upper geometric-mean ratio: 0.75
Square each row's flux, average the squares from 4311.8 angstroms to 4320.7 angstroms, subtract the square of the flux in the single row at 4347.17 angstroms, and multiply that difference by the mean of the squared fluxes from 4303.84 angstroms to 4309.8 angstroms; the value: -502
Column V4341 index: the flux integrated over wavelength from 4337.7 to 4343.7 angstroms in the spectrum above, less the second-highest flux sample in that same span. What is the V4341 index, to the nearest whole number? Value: 44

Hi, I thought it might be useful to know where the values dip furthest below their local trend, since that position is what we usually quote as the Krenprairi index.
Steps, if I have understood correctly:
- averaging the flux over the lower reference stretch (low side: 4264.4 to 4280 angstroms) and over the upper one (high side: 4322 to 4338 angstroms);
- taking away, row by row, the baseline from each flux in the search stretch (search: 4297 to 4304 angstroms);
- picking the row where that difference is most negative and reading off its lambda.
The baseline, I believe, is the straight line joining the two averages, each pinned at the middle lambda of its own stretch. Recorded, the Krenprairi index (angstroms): 4303.35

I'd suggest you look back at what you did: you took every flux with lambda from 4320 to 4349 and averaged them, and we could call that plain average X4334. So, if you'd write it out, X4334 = 9.4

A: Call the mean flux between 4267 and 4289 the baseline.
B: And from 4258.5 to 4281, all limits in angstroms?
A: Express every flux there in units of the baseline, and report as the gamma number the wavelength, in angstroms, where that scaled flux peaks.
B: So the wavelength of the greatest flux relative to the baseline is 4275.69 angstroms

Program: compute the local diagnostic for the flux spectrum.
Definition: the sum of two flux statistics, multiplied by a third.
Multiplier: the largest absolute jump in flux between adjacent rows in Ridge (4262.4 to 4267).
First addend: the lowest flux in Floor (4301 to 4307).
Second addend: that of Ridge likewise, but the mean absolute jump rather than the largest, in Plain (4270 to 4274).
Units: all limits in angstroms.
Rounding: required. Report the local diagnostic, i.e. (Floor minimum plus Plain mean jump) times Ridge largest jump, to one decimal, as 0.7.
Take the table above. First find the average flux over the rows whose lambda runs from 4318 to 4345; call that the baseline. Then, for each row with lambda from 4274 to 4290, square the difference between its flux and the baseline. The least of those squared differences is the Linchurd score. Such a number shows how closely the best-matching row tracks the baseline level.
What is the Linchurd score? 0.7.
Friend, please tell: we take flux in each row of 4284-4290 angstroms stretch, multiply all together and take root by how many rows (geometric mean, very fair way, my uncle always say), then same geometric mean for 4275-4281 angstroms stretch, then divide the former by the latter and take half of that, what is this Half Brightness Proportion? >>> 0.51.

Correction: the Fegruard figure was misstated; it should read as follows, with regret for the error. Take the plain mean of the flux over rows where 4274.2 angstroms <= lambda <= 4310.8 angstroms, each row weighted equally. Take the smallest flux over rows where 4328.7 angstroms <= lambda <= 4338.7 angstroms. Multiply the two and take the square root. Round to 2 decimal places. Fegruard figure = 8.14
